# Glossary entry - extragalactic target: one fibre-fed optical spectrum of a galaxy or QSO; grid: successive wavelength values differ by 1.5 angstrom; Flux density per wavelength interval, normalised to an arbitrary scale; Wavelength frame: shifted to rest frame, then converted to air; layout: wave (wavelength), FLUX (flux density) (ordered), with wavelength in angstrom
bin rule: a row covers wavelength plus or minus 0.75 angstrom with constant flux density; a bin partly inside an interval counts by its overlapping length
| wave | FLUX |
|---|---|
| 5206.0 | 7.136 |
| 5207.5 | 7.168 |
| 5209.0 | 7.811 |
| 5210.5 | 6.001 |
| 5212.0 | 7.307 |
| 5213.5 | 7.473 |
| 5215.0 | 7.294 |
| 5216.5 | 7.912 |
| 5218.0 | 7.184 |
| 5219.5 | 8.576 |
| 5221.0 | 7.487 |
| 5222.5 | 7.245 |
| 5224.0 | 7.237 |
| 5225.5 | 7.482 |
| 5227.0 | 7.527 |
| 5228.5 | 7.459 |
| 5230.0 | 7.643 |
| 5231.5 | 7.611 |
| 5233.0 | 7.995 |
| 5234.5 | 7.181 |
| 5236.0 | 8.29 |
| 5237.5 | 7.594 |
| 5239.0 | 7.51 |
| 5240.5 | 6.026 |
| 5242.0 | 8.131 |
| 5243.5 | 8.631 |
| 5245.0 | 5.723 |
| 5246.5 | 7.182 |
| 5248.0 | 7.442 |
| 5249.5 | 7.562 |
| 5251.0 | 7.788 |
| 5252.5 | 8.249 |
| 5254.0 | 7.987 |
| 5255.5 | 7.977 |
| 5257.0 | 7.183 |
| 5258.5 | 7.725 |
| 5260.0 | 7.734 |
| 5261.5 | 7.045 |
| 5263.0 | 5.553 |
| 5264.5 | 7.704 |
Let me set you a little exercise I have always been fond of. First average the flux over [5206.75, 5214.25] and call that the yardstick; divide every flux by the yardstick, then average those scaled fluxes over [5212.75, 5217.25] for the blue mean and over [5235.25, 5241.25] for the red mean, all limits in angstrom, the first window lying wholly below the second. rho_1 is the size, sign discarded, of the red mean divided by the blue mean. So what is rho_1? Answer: 0.97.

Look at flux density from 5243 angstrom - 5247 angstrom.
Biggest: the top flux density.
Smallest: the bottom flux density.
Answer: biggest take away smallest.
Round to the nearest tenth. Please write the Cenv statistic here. 2.9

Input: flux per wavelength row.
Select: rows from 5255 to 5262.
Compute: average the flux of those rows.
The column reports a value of 7.53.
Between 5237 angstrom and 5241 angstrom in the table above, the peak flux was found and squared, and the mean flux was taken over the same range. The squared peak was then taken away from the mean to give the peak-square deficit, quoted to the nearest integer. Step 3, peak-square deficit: -51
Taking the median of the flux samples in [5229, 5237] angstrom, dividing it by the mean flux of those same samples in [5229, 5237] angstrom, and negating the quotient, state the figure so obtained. -0.99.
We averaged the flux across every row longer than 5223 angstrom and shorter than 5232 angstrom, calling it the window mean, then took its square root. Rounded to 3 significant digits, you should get 2.74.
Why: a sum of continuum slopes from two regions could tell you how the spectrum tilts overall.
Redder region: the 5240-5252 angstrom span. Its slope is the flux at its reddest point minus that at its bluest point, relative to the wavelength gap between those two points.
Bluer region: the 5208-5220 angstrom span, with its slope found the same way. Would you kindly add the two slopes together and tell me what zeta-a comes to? 0.24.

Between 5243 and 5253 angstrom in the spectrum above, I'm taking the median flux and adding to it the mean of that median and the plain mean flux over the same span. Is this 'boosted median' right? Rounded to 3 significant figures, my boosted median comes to 15.1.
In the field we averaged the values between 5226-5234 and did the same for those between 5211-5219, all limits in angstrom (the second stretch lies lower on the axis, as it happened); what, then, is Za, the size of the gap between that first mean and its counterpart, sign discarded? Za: 0.2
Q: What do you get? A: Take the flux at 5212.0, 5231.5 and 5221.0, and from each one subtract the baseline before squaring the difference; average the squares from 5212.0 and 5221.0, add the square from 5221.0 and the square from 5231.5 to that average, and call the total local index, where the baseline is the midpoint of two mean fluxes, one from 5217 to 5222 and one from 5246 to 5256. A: 0.21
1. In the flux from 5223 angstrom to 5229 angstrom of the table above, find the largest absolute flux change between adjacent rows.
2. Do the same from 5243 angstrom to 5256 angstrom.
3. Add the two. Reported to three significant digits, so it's 3.15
